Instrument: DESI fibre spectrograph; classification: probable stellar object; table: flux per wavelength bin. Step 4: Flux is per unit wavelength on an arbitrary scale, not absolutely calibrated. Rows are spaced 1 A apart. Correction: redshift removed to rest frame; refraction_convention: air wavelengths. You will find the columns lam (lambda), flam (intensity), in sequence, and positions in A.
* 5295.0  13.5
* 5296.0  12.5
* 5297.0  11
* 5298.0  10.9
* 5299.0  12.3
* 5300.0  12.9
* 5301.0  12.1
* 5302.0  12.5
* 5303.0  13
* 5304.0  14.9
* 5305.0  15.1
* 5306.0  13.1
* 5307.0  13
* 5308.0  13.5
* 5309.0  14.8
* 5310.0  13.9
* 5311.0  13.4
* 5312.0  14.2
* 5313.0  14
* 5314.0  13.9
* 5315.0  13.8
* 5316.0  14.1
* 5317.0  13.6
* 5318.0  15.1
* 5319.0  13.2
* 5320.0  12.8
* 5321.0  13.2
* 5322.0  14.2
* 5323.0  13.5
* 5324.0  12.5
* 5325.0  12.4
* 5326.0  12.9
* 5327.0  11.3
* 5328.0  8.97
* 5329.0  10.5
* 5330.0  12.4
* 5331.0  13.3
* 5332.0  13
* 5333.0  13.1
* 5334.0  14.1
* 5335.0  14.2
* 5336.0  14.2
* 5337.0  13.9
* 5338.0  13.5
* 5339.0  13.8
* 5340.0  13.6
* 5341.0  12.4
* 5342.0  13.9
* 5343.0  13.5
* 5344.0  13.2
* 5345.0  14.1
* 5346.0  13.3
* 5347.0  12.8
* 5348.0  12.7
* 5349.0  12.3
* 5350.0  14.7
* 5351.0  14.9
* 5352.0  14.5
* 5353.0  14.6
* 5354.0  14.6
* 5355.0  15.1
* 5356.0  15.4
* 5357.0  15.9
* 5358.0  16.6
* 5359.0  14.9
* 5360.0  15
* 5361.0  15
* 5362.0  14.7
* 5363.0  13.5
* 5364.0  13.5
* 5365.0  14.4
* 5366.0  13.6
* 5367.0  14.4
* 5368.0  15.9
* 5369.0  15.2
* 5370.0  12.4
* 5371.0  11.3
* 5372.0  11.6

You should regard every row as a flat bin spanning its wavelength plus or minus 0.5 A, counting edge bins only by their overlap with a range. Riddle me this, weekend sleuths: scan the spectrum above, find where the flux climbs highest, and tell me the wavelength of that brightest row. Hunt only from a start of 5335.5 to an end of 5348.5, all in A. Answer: 5336.0 A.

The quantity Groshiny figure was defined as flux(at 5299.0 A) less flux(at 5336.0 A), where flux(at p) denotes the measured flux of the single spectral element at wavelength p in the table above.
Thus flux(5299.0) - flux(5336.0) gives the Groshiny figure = -1.9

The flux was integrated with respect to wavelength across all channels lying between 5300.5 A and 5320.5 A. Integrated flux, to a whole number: 274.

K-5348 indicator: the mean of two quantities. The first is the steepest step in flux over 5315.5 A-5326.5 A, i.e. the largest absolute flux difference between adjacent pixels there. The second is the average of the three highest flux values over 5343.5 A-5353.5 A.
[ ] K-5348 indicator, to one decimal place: 8.3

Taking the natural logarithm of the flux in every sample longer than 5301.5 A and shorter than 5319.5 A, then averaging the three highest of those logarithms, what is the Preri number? 2.71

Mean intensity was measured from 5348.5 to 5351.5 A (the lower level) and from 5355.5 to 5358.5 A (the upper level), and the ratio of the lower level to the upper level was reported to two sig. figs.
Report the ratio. 0.87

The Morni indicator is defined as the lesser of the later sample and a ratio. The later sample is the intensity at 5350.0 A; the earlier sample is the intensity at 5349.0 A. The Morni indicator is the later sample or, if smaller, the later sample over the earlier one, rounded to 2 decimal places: 1.20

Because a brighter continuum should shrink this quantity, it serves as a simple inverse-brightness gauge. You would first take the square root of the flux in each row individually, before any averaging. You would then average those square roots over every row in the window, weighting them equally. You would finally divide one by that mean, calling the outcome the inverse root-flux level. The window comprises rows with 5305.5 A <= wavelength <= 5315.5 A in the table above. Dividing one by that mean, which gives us 0.270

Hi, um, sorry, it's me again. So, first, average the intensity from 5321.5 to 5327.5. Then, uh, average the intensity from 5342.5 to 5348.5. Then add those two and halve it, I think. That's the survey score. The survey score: 13.0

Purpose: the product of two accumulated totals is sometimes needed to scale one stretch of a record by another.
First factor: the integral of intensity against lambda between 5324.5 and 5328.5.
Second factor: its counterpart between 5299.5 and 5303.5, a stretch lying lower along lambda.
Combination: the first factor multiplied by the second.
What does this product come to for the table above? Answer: 2301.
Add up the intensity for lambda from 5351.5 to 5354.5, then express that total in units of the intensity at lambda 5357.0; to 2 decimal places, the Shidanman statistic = 2.75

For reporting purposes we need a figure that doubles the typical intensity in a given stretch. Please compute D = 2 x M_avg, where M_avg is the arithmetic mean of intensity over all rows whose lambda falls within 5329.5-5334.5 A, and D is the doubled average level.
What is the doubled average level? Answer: 26.4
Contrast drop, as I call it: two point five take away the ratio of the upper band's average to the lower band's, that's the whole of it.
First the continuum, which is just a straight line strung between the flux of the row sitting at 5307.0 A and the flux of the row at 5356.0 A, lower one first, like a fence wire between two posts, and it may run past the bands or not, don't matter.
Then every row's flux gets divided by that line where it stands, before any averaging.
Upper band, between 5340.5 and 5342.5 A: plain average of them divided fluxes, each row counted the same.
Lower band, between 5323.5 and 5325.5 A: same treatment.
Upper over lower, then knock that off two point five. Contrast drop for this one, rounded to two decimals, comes 1.50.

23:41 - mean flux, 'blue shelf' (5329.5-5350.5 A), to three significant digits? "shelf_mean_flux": 13.4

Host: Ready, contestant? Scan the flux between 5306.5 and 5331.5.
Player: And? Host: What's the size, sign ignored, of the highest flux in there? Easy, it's 15.1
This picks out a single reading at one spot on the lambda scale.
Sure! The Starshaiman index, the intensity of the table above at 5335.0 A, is 14.2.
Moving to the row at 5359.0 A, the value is 14.9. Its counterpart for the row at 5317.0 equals 13.6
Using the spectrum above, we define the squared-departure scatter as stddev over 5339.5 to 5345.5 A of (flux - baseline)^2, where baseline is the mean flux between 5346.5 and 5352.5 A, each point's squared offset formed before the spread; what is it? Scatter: 0.6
